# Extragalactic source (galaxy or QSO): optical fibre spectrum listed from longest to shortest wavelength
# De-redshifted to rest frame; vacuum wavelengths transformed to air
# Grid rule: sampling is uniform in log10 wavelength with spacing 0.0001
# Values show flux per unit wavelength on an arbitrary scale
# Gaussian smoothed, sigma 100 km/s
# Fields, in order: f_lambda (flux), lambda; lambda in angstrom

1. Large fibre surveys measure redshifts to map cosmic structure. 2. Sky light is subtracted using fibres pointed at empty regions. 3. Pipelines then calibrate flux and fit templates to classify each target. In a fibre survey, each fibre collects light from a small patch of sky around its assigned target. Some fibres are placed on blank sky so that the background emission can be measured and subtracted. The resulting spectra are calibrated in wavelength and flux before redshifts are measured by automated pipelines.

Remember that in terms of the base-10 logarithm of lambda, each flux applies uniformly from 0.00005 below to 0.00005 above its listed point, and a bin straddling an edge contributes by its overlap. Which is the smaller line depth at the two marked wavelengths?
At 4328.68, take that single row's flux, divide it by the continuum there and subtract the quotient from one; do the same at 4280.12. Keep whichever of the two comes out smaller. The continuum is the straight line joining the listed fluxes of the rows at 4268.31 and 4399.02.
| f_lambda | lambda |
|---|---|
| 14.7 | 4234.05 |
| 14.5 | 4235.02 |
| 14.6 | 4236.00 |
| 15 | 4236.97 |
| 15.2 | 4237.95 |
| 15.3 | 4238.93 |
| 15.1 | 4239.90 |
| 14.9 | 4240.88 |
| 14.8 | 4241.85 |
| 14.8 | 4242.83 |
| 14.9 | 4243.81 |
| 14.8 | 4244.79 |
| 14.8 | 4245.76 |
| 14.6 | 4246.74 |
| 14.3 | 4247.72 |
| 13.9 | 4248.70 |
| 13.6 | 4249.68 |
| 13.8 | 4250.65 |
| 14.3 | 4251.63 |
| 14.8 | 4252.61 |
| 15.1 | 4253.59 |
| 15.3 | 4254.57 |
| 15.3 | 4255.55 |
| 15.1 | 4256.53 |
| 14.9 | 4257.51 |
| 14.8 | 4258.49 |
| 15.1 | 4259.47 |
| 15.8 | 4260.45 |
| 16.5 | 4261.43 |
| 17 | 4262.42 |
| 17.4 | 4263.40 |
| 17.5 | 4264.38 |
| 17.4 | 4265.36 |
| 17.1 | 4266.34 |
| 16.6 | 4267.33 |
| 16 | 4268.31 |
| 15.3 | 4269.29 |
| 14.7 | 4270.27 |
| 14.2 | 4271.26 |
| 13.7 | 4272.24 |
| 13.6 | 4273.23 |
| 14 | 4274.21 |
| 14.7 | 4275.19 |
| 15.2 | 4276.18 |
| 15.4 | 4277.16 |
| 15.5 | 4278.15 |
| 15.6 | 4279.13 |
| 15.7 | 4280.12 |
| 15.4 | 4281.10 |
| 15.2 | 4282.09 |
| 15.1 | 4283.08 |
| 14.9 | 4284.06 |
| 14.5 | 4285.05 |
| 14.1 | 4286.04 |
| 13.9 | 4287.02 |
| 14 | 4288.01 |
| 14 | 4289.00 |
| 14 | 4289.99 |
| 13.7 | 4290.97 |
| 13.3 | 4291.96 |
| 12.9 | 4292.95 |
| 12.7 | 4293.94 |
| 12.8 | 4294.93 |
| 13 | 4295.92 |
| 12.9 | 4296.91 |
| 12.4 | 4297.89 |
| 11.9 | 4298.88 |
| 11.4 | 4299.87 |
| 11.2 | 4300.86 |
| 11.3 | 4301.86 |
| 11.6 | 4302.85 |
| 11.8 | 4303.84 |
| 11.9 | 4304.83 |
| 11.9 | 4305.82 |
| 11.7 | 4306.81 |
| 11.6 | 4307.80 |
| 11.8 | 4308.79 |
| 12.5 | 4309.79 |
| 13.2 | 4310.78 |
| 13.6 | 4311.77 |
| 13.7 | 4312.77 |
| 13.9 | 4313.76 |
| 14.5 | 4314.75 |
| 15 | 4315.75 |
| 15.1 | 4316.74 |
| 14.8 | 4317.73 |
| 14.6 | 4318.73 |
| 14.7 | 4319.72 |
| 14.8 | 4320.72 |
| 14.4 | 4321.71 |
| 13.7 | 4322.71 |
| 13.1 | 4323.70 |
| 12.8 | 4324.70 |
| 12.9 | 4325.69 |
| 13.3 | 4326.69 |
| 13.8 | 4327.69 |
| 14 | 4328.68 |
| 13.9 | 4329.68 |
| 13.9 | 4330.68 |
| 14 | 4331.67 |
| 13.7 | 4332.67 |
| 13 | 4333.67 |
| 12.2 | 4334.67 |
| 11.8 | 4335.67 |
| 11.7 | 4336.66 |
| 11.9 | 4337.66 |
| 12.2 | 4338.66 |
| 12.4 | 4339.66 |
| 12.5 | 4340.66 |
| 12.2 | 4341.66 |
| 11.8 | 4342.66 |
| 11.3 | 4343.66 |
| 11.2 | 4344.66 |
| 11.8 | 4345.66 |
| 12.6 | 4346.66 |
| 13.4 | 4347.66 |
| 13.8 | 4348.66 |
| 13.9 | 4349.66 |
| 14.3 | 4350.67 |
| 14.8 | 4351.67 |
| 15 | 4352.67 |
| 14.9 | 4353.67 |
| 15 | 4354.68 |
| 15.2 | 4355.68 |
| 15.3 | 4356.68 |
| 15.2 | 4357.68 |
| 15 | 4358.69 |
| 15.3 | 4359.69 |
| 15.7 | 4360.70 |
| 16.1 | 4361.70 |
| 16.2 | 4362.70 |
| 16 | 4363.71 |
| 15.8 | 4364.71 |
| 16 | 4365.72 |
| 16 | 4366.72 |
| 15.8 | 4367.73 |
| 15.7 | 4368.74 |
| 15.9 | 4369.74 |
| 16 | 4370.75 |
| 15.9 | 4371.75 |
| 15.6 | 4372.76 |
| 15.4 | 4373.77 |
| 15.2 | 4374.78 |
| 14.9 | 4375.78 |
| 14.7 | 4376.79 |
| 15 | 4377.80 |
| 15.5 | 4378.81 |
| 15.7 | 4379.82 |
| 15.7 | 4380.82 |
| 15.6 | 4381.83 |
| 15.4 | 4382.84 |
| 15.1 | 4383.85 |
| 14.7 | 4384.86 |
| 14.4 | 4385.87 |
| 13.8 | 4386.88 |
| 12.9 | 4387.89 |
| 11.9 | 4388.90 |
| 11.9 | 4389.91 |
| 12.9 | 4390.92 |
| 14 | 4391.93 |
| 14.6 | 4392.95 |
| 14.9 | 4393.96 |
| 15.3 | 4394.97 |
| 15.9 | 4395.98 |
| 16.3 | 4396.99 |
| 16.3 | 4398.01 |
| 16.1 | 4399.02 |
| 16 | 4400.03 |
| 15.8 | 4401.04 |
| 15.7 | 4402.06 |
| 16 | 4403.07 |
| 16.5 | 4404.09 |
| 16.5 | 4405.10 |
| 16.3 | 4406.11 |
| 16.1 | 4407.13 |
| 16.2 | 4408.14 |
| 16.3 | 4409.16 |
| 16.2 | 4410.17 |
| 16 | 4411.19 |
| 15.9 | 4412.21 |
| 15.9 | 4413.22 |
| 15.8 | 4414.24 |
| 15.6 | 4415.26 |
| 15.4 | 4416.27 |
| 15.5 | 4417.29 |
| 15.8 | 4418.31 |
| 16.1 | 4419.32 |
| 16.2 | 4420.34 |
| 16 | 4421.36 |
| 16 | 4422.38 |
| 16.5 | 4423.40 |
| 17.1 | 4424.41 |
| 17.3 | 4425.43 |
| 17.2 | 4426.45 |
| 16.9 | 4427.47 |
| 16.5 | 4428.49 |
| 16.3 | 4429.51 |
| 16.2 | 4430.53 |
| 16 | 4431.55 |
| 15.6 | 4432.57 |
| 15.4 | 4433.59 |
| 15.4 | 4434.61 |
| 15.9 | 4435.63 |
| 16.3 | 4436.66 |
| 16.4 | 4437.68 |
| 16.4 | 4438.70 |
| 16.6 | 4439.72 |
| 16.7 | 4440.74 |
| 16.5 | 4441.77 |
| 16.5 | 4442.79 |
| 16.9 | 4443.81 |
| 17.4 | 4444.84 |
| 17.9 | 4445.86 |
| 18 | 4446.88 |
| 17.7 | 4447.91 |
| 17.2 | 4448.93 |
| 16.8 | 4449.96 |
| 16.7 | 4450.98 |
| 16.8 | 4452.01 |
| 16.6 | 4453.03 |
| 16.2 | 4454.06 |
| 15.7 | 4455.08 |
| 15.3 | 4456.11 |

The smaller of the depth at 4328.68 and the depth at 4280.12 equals 0.019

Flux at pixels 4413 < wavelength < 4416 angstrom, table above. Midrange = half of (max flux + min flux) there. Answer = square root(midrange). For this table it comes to 3.97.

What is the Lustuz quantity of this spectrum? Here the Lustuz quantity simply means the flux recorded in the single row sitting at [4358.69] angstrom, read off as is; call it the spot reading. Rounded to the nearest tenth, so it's 15.0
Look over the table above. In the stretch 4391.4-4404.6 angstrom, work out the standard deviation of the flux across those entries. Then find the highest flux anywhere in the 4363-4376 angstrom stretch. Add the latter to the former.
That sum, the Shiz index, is 16.7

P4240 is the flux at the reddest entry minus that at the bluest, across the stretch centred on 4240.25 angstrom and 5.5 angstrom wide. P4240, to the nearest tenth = -0.4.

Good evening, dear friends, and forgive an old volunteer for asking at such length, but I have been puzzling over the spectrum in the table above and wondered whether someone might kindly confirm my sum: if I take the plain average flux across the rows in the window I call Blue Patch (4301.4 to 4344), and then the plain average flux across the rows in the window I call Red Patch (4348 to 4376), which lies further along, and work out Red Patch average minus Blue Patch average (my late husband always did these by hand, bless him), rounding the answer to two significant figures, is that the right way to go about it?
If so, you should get 2.3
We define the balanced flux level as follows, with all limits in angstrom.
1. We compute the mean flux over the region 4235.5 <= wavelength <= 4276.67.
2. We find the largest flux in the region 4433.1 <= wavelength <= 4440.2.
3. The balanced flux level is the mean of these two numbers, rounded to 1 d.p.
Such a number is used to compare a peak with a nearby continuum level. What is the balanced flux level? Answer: 15.9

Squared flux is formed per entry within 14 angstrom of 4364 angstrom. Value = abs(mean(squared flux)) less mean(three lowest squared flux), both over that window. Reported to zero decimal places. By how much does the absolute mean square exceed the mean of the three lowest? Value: 25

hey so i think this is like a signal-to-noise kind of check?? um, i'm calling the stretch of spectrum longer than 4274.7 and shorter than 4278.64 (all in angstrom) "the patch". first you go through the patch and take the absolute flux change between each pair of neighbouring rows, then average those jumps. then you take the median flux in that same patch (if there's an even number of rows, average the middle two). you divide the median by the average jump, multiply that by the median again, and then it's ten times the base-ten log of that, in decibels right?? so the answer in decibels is 29.4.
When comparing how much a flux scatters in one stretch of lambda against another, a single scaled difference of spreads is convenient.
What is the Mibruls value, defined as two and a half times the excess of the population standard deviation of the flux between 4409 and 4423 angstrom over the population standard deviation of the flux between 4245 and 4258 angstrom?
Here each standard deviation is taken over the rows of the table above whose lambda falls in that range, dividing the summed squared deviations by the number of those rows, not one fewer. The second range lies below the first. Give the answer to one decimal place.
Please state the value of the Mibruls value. -0.7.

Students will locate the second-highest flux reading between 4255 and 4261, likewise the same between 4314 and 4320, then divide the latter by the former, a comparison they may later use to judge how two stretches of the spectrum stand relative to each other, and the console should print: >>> 0.98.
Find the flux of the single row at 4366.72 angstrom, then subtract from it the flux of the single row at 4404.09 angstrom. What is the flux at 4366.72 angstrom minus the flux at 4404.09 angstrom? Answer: -0.5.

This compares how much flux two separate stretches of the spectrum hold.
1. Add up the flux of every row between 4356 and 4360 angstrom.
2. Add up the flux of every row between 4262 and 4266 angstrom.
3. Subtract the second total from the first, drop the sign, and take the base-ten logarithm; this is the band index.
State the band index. 0.93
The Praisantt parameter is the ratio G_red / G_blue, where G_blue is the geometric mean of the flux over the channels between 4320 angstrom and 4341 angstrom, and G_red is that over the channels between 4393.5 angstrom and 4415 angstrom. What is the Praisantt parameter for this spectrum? 1.22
